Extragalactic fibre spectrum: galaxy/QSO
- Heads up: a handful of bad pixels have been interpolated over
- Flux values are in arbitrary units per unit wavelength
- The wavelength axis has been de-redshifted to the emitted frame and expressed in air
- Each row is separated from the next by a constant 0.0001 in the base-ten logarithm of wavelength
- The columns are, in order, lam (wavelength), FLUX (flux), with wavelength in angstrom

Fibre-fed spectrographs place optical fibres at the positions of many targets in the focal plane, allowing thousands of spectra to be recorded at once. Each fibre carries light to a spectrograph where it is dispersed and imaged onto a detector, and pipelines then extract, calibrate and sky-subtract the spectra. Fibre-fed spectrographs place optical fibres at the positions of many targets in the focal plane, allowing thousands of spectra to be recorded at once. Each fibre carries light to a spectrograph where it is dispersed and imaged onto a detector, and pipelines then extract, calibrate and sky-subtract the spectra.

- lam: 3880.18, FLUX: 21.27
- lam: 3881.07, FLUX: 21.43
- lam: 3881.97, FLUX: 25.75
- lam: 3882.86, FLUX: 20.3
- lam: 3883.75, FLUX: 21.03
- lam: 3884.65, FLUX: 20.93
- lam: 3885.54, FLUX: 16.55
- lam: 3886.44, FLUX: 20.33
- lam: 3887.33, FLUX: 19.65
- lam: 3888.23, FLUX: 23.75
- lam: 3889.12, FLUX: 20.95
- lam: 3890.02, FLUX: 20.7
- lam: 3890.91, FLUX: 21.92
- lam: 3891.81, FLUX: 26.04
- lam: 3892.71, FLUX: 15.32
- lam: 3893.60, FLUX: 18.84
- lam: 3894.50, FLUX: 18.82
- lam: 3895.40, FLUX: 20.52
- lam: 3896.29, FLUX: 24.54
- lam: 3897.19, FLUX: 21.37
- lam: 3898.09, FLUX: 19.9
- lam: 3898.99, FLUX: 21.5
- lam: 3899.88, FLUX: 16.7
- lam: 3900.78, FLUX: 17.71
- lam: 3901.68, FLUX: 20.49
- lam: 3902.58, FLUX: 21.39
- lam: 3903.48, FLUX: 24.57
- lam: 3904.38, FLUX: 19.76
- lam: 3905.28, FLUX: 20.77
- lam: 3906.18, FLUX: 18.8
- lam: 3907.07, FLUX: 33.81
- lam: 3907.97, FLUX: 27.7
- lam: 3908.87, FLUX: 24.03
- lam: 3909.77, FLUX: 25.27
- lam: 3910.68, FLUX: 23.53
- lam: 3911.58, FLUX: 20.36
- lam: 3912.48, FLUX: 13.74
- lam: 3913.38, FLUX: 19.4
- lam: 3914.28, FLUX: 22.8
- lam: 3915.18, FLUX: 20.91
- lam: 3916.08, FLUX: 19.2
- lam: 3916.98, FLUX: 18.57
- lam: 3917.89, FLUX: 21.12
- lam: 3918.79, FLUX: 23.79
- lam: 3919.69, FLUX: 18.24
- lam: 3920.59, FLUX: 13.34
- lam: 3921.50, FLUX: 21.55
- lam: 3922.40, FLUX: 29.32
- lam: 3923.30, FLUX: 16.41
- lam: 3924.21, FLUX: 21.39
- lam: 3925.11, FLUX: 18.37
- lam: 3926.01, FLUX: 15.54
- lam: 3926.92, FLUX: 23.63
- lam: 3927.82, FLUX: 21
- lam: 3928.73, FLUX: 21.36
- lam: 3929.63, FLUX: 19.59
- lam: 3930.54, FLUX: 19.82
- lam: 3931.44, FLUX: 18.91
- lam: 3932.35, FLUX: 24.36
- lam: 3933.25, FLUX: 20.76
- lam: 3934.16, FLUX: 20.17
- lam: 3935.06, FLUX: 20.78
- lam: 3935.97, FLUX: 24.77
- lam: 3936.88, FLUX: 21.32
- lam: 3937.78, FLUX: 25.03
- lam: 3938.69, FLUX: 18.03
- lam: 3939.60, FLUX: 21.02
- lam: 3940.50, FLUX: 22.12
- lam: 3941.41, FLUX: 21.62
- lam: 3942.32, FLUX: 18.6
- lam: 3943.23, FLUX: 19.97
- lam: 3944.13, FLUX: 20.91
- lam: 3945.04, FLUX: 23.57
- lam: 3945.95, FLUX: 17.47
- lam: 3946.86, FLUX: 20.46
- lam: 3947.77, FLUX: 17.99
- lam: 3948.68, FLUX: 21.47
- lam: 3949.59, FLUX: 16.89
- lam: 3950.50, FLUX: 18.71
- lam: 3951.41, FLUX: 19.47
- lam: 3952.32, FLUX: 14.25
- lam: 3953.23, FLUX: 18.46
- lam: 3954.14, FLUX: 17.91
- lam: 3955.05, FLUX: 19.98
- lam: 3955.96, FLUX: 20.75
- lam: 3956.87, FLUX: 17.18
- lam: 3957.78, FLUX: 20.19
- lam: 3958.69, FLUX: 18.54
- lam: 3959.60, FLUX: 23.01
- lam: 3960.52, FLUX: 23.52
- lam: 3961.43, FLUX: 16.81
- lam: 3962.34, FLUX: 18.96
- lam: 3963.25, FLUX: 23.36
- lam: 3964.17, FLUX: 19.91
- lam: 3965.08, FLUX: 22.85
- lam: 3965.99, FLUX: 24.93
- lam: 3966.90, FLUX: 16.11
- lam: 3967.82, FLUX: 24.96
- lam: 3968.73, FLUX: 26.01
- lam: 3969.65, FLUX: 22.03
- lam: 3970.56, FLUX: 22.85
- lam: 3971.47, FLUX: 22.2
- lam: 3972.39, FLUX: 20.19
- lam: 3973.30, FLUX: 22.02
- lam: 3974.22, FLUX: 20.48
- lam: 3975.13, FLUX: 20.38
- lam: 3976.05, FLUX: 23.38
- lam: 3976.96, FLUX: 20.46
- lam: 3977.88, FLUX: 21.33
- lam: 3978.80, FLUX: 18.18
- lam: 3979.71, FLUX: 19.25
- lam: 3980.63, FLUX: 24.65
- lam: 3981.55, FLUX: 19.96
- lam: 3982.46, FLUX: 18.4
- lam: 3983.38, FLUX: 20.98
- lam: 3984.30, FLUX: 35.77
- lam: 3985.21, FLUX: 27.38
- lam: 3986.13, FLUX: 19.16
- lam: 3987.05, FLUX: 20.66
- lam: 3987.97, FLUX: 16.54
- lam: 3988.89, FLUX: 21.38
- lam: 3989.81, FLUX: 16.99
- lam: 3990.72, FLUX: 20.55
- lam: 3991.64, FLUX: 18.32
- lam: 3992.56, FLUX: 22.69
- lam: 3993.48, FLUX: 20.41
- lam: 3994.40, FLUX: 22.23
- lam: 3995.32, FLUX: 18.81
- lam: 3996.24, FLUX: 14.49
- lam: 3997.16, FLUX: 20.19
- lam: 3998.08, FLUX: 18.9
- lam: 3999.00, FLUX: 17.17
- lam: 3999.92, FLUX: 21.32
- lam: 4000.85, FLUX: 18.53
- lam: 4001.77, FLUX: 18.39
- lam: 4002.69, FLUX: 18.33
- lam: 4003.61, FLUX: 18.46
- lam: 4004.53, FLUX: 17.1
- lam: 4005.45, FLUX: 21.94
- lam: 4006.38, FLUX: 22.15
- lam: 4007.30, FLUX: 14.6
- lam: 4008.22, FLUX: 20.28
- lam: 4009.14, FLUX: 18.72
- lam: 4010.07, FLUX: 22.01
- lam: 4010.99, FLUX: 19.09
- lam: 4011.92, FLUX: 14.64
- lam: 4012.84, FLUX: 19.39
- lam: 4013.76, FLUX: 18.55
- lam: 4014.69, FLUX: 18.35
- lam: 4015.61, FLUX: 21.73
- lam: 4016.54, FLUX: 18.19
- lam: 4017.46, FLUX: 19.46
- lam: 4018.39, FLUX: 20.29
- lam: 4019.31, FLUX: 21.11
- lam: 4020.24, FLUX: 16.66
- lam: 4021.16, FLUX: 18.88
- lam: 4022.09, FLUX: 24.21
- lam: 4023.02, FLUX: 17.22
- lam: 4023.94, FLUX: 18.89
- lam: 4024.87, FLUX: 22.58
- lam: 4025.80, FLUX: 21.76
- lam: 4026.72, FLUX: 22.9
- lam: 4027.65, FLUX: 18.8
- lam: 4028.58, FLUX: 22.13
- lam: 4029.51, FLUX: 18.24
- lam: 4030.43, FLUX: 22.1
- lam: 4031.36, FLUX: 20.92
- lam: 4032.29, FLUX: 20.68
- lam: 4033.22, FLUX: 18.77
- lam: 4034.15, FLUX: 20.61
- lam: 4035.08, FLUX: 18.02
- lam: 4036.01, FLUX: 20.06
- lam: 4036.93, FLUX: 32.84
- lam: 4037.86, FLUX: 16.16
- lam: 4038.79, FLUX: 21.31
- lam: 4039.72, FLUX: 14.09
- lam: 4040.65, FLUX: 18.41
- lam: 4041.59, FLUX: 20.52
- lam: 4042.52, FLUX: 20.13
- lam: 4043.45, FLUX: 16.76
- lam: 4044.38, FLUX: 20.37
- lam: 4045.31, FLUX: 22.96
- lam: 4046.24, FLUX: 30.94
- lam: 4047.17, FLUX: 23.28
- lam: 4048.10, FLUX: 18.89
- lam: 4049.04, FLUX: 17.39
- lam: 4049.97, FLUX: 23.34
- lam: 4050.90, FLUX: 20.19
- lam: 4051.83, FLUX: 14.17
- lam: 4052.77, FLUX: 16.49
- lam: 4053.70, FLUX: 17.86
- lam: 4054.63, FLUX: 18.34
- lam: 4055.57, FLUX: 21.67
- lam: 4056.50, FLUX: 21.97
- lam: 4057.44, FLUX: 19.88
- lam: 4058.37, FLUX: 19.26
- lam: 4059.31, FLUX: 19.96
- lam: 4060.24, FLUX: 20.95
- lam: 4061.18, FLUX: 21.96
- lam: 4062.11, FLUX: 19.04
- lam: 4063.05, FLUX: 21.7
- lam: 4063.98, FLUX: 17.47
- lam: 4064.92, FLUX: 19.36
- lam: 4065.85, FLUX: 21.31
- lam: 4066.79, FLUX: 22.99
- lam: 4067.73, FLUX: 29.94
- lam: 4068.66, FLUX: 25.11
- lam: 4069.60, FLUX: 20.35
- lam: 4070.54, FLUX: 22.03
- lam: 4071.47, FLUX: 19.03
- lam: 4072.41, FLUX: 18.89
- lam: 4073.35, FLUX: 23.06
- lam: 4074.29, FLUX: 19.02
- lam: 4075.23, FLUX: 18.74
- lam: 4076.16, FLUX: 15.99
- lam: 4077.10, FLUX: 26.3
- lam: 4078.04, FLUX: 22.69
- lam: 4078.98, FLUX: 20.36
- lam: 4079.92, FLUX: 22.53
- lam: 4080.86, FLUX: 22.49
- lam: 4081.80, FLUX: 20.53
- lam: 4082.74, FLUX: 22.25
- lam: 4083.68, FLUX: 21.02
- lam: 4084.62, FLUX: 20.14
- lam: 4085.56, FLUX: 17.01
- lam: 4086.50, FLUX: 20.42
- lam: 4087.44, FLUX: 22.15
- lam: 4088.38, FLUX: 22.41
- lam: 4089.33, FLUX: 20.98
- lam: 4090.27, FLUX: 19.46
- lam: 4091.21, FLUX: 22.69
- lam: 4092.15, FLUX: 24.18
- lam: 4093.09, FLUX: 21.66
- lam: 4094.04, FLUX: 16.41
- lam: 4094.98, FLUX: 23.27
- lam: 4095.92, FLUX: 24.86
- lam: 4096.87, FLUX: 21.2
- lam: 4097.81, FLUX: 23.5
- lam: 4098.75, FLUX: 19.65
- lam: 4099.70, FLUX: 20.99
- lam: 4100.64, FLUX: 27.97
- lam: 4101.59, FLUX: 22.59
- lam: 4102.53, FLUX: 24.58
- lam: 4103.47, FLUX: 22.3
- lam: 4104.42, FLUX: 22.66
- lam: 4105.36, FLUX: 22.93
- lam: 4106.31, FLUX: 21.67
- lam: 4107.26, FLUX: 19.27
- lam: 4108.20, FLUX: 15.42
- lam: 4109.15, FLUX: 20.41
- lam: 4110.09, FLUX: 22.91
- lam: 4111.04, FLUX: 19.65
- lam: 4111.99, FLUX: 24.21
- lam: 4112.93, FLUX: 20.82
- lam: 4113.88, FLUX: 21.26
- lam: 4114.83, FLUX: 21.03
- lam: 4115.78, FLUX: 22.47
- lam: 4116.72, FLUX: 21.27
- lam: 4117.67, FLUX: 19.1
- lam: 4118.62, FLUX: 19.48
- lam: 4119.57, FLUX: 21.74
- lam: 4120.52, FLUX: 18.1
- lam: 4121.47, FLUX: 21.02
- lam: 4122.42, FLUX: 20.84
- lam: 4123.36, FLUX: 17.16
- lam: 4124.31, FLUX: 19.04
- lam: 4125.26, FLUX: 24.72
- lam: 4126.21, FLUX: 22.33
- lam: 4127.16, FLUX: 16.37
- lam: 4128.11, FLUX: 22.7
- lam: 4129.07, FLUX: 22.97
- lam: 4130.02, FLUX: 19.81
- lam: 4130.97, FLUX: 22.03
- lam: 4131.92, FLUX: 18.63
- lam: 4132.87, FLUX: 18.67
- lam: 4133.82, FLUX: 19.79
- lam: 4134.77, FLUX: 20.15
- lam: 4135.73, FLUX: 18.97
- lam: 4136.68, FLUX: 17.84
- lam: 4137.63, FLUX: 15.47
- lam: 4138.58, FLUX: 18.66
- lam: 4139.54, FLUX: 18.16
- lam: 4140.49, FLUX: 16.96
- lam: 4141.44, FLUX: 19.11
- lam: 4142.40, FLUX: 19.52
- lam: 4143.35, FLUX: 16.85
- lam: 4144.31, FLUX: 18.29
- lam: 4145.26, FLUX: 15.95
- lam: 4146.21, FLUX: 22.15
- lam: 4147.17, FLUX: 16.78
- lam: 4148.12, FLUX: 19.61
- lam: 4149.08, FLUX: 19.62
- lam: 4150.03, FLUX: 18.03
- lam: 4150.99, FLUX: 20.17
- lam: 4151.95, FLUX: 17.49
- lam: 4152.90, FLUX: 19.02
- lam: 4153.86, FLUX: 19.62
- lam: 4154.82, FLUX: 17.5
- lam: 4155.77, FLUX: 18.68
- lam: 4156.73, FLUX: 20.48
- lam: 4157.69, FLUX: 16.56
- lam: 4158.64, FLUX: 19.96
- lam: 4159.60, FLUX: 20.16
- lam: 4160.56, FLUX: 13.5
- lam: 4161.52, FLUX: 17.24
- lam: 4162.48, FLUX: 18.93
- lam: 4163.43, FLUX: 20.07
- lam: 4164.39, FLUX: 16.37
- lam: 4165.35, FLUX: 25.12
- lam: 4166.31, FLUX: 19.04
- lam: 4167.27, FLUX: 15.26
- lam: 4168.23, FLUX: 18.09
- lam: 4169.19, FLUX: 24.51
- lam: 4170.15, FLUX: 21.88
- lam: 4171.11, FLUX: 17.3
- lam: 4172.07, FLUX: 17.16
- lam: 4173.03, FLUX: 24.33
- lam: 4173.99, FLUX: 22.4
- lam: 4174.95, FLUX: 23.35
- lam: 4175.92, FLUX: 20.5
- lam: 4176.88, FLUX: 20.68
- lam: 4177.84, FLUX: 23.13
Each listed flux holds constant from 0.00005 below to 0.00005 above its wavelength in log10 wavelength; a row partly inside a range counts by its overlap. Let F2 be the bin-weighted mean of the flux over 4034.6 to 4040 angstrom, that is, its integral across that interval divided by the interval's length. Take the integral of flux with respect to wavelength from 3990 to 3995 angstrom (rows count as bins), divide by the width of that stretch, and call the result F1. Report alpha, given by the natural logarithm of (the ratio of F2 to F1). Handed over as 0.00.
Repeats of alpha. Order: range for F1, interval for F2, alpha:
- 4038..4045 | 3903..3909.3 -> 0.26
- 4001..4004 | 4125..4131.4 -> 0.15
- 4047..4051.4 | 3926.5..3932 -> 0.02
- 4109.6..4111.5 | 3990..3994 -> -0.05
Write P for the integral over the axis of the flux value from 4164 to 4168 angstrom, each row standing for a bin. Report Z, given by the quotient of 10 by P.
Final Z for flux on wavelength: 0.132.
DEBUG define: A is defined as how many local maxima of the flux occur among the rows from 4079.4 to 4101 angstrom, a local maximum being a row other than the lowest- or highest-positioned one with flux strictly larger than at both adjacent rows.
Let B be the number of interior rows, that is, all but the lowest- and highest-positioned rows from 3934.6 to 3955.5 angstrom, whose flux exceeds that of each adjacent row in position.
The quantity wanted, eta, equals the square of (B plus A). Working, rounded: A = 5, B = 8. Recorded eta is 169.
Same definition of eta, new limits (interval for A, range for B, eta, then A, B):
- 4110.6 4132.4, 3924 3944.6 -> 225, 8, 7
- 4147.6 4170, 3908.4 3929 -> 169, 7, 6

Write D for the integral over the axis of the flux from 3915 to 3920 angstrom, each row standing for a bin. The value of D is 102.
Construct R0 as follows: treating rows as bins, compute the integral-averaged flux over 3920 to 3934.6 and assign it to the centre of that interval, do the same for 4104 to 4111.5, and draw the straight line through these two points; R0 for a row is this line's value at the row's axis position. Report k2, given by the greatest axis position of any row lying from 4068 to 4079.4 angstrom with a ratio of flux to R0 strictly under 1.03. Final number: 4078.98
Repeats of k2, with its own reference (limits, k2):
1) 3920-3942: 3938.69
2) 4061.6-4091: 4090.27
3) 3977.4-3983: 3982.46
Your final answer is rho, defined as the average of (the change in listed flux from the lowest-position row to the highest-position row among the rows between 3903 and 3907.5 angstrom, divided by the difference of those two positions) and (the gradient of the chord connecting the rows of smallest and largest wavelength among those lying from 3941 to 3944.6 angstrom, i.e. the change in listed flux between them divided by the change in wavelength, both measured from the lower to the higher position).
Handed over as 1.2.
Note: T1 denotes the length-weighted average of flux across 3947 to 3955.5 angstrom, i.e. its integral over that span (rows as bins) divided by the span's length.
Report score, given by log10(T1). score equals 1.265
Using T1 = 18.4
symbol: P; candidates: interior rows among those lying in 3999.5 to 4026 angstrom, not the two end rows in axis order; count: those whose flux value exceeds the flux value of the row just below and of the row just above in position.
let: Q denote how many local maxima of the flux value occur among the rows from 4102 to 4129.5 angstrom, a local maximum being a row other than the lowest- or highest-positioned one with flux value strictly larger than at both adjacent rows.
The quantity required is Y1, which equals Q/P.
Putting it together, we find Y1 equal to 0.89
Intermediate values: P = 9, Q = 8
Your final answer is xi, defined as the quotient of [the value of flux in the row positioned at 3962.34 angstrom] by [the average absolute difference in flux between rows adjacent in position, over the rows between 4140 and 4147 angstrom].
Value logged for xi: 7.5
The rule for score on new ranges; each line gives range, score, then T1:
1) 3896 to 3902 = 1.305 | 20.2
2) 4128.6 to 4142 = 1.281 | 19.1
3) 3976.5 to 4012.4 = 1.301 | 20.0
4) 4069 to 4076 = 1.303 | 20.1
